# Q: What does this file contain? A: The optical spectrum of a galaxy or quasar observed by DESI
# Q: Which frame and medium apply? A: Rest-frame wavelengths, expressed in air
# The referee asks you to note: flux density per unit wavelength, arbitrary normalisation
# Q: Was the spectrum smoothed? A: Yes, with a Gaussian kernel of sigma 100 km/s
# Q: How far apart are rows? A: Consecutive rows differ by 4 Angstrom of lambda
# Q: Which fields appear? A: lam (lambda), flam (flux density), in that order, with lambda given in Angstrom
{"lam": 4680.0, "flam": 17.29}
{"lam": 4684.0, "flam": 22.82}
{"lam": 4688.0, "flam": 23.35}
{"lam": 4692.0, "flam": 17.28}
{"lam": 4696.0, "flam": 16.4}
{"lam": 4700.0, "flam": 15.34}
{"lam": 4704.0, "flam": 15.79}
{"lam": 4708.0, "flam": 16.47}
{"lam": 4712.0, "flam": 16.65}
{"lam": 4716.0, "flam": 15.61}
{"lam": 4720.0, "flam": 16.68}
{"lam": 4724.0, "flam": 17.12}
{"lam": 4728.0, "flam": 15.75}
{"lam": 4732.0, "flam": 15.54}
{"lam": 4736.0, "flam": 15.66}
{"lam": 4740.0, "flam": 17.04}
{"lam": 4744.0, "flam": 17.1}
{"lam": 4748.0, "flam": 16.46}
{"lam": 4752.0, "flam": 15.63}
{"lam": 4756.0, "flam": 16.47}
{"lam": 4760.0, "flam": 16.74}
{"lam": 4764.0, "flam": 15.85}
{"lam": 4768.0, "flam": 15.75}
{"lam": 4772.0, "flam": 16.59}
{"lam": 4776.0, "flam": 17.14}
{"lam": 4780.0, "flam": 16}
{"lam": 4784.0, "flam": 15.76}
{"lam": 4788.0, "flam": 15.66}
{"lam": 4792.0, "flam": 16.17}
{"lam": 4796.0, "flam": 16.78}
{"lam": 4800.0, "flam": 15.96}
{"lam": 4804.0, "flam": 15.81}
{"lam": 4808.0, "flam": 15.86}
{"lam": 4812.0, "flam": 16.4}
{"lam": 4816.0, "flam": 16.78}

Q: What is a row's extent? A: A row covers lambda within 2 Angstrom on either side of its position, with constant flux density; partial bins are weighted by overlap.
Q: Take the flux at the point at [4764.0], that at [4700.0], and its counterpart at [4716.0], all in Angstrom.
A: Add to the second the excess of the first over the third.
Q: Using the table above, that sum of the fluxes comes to 15.6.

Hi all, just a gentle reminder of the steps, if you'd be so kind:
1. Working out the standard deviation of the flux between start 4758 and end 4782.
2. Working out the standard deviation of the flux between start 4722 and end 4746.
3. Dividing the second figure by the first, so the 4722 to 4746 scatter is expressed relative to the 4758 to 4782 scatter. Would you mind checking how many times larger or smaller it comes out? 1.4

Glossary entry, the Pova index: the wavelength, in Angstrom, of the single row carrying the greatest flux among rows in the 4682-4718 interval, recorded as 4688.0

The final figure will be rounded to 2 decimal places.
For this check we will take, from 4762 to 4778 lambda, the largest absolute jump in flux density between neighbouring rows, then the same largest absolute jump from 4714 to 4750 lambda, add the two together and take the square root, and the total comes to 1.49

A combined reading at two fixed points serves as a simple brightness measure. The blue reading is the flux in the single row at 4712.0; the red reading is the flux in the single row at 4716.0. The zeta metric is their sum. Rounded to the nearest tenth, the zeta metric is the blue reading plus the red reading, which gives 32.3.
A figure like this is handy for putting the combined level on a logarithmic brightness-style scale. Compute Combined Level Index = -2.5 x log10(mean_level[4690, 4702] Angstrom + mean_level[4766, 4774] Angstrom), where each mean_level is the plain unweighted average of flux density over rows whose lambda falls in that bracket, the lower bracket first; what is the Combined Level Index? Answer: -3.78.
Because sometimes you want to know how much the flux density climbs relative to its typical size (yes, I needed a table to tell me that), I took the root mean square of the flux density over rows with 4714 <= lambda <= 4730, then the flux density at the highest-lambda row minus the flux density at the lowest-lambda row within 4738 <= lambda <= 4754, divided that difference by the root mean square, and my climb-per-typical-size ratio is -0.09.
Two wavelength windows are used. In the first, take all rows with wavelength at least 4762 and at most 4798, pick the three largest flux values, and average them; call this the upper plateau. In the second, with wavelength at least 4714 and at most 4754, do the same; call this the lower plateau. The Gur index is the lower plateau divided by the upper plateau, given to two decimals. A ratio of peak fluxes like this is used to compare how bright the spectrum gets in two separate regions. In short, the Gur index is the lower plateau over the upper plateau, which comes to 1.01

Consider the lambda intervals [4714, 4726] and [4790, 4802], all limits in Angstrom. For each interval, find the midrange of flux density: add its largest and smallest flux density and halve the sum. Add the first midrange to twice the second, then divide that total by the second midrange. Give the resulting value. 3.00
